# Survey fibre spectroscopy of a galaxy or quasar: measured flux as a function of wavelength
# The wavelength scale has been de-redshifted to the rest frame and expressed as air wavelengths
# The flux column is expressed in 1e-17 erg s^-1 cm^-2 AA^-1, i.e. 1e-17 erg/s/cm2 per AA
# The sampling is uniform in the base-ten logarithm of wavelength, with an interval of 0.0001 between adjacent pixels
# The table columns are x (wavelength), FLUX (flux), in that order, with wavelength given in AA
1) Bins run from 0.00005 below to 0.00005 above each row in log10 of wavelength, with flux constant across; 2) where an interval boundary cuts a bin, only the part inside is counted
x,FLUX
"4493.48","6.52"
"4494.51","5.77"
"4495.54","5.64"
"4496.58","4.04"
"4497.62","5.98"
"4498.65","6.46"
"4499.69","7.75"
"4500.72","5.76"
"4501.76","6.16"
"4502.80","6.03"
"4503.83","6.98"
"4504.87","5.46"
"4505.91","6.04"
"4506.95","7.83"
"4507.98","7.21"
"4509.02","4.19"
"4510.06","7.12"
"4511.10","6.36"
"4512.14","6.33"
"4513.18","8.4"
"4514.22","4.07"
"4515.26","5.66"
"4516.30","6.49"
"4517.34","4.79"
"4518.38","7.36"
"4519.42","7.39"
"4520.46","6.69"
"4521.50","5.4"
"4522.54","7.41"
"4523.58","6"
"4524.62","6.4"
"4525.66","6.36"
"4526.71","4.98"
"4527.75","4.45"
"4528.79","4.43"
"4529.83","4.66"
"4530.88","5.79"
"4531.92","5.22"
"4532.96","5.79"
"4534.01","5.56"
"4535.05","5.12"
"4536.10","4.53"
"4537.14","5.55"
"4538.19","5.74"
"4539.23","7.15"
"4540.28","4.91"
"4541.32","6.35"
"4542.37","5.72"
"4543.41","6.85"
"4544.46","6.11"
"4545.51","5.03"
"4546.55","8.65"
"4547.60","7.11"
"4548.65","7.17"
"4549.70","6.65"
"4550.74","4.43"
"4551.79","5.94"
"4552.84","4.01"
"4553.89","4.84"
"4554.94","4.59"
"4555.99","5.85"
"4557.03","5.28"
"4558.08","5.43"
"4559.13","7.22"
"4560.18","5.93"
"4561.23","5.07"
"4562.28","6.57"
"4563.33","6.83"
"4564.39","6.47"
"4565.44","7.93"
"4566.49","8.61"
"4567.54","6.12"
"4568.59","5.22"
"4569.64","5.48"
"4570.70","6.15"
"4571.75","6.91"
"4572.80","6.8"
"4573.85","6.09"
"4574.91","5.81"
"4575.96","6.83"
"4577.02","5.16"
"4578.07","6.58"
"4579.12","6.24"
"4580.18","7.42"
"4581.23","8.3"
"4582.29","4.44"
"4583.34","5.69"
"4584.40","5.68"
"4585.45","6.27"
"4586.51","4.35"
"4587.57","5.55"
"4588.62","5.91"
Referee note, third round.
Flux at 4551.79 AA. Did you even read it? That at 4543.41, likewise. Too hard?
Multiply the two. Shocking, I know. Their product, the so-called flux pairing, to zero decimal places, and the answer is 41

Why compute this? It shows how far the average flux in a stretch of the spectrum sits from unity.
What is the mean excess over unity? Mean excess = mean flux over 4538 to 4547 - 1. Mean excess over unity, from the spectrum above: 5.28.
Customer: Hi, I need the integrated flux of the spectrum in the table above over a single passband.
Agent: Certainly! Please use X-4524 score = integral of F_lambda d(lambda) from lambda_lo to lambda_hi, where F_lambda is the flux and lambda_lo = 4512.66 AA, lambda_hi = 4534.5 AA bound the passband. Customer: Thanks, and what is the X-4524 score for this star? 128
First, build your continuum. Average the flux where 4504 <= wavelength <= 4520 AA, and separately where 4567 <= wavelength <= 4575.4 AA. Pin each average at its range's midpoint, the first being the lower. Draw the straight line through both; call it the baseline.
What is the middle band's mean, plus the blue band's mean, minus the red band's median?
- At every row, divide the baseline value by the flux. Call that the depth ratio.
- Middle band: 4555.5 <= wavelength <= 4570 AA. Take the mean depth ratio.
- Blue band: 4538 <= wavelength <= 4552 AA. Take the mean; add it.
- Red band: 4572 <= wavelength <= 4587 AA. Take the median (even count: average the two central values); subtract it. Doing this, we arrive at 1.03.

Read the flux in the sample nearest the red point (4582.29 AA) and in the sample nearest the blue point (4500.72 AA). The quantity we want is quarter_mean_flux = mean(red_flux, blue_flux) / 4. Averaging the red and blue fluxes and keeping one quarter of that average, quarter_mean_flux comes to 1.3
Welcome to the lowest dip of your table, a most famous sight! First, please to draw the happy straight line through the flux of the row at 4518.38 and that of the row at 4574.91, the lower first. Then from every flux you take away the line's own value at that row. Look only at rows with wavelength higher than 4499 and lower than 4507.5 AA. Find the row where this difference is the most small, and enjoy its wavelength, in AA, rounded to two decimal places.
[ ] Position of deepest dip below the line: 4504.87 AA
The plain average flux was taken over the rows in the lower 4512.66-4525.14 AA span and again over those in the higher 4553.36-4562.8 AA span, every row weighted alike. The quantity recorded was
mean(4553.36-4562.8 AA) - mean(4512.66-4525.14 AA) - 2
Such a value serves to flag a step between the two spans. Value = -2.7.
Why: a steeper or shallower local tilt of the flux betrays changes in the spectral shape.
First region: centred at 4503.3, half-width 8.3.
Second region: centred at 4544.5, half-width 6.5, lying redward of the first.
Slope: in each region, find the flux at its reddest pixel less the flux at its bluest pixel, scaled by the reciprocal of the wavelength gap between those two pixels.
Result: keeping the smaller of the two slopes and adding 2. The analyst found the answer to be 1.90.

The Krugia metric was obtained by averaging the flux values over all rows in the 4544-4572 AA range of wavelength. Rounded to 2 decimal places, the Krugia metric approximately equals 6.13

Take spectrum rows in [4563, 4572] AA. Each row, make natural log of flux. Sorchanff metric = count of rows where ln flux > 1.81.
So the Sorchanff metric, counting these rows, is 7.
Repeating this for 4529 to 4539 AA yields 0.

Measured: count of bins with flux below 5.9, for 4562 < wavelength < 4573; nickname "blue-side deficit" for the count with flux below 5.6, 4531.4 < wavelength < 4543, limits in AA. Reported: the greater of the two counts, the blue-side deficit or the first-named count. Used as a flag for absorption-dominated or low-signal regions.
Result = 6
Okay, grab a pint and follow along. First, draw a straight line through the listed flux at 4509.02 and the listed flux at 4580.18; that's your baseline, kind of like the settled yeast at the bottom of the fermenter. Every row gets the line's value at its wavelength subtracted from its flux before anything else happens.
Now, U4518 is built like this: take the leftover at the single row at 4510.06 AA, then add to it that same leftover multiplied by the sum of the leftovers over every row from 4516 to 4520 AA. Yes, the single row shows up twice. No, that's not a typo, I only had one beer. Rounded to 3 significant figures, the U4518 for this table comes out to 25.0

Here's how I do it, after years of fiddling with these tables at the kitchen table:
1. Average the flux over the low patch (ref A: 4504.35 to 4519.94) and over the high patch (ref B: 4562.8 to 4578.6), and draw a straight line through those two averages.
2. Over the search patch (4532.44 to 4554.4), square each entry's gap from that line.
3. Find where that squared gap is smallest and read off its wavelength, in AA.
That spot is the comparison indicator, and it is 4541.32 AA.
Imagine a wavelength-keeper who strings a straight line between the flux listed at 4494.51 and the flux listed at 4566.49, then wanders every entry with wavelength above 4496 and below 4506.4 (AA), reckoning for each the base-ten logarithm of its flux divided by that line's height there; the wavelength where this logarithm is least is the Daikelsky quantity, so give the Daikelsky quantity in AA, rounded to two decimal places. 4496.58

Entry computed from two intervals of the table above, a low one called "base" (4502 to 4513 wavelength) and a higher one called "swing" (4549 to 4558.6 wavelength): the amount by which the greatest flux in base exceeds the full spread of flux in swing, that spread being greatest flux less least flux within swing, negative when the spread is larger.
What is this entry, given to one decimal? 5.2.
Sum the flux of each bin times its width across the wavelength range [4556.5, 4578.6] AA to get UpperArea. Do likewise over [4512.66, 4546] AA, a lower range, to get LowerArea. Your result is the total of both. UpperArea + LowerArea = 334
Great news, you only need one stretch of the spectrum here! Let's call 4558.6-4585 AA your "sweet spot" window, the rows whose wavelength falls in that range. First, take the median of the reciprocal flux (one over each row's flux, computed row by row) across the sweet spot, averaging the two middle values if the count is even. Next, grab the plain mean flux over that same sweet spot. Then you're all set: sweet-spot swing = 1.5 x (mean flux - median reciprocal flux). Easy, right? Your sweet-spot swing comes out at 9.33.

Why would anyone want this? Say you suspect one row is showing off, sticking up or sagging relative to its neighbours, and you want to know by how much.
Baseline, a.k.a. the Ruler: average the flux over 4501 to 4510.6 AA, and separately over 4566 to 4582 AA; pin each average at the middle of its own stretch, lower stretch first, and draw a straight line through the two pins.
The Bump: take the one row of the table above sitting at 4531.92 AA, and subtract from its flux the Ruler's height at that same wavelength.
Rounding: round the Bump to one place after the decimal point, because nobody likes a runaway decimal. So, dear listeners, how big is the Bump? -1.2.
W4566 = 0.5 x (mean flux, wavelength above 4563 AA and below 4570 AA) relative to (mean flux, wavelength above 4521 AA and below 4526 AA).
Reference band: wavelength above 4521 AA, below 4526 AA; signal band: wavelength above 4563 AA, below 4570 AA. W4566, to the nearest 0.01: 0.53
